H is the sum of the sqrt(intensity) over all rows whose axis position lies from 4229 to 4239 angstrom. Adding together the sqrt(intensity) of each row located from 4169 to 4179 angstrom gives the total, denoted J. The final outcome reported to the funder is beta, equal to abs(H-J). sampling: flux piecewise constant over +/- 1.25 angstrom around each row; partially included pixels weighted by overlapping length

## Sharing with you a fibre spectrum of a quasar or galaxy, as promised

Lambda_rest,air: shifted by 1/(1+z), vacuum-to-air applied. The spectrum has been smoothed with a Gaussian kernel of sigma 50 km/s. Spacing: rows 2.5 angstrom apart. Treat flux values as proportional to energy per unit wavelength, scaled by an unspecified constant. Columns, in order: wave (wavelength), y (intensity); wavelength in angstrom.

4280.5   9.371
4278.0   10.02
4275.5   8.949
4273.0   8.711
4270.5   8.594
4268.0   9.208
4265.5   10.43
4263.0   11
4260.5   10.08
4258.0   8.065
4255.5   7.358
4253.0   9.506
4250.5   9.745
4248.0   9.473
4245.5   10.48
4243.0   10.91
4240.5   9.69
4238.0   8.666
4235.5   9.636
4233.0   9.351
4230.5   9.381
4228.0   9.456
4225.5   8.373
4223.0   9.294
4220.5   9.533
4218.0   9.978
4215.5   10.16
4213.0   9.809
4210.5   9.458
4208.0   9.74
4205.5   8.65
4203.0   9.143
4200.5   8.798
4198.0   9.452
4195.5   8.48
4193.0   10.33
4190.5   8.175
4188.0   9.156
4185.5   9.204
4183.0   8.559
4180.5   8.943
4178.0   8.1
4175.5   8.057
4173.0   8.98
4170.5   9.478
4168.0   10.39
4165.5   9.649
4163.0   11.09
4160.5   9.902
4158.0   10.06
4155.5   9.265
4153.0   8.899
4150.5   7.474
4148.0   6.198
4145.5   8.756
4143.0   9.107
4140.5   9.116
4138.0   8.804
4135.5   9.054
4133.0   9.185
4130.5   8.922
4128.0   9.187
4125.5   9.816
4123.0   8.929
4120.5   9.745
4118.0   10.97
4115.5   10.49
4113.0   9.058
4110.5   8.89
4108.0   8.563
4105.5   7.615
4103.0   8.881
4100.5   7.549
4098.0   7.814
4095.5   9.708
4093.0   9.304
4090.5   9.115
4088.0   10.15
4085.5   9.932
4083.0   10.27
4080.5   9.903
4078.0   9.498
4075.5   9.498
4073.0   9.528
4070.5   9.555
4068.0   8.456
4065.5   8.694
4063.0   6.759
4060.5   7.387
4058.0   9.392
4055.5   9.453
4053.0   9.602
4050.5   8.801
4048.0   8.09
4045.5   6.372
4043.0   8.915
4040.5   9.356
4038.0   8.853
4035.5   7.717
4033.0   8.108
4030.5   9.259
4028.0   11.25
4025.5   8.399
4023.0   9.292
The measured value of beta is 0.41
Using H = 12.2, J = 11.8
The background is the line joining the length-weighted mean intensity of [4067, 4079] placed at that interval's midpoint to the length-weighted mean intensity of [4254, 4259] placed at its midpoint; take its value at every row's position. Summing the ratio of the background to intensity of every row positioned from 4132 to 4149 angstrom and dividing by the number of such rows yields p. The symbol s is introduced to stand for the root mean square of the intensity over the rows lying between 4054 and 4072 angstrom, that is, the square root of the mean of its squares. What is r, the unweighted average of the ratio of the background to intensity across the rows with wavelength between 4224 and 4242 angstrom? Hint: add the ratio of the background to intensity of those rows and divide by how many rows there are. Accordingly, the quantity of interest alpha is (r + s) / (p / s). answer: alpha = 78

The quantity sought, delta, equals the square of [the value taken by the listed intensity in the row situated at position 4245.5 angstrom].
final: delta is 110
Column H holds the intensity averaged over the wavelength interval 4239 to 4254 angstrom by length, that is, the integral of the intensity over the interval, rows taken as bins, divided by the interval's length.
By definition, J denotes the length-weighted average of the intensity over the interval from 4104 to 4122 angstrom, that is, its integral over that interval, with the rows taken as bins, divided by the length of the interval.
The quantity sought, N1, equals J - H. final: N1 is -0.6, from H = 10.0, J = 9.32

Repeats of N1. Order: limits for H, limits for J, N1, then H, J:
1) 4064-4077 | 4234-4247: 0.8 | 9.1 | 9.86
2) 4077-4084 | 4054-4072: -1.3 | 9.9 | 8.56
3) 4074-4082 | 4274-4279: -0.2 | 9.6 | 9.42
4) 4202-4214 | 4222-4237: -0.1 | 9.4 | 9.24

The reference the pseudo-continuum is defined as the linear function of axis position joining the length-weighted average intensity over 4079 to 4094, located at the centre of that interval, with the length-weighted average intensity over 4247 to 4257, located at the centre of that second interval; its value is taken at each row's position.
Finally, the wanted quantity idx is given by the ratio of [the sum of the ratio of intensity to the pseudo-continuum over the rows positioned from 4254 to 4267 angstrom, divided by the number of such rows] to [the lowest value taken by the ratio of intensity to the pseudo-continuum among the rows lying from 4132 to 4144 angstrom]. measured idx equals 1.14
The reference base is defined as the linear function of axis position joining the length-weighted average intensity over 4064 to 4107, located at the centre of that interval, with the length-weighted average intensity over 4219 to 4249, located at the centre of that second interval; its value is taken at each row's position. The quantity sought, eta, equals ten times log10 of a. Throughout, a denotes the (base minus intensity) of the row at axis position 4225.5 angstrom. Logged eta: 1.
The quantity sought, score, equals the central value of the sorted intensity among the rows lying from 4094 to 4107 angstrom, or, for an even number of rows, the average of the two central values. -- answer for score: 7.8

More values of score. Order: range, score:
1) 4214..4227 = 9.5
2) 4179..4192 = 8.9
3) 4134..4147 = 9.1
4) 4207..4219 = 9.8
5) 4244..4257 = 9.5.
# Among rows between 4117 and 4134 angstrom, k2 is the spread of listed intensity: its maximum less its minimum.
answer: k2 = 2.0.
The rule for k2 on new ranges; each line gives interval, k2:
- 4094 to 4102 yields 2.2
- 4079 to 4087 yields 0.4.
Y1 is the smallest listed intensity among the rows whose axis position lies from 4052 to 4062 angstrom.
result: 7.387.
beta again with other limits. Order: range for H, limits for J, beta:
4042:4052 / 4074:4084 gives 1.19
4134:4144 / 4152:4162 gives 0.33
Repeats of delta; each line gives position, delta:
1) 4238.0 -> 75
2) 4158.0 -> 101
